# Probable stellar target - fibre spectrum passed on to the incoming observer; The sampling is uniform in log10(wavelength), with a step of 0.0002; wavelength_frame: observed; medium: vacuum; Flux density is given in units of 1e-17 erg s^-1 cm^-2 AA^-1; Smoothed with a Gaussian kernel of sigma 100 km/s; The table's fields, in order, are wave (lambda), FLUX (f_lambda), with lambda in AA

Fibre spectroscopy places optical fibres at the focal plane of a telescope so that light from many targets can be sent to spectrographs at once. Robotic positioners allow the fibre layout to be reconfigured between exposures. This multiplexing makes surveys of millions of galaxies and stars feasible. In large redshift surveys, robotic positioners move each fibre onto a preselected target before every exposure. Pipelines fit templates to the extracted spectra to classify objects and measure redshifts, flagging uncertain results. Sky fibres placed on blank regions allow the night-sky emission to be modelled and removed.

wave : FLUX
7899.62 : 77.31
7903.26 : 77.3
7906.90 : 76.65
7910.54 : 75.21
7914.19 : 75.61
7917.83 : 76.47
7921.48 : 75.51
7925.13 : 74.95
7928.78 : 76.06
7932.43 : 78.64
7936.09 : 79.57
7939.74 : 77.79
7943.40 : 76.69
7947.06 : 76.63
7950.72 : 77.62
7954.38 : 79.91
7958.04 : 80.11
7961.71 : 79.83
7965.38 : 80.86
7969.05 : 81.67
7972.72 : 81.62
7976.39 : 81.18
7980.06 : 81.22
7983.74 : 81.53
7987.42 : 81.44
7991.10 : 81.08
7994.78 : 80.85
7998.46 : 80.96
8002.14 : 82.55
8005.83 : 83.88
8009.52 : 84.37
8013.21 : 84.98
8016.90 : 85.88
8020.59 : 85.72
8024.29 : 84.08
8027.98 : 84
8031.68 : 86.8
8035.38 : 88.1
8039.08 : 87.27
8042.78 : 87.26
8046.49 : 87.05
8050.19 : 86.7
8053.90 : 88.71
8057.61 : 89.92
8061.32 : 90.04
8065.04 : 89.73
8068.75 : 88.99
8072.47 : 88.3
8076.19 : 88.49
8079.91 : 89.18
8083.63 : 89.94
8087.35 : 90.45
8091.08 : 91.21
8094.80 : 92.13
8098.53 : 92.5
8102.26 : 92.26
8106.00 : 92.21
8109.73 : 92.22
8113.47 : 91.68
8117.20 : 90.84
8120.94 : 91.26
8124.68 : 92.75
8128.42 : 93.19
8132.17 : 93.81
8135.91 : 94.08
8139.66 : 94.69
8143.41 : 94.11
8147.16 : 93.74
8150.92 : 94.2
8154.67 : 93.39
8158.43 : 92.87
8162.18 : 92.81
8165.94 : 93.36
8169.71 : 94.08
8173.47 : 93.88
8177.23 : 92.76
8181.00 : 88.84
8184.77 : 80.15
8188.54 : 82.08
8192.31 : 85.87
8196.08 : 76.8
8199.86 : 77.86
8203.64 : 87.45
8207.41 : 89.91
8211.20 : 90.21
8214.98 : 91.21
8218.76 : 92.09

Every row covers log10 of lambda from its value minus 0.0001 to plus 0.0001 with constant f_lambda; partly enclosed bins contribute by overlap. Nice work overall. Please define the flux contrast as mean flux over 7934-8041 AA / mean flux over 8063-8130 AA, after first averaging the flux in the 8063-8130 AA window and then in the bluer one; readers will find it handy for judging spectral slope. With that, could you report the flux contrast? 0.902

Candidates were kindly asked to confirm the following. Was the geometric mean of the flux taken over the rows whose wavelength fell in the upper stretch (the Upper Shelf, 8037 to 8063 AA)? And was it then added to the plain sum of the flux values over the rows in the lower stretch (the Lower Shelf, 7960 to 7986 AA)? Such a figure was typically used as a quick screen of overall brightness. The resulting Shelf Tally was 656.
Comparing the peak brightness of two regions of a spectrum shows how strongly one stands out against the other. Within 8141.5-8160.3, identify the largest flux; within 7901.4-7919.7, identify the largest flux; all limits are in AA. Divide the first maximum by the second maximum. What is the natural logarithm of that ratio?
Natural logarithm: 0.20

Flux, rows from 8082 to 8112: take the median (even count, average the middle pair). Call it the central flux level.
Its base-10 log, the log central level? 1.96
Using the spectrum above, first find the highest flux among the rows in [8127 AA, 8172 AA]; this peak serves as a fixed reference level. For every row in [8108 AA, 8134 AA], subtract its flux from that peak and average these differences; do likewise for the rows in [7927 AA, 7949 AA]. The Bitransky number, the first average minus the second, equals -15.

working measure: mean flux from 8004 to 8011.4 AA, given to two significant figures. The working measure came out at 84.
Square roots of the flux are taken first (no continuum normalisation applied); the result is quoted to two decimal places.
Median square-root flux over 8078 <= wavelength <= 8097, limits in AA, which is 9.51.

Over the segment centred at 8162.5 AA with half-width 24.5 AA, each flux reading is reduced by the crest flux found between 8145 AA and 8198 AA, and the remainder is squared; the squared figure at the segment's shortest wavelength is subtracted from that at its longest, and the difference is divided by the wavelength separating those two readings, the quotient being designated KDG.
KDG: 4.4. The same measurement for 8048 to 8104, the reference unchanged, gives -1.0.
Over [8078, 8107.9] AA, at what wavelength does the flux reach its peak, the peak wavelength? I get 8098.53 AA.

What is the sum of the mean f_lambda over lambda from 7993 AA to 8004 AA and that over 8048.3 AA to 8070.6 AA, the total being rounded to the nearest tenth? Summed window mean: 170.5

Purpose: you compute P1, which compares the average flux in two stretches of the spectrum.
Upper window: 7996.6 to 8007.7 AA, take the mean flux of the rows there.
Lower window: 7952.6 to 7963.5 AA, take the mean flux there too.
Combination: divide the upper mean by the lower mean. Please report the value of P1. 1.03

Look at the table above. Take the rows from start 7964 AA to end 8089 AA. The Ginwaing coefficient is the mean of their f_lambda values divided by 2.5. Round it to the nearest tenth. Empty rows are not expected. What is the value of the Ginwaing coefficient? 34.2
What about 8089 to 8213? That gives 36.2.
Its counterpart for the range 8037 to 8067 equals 35.3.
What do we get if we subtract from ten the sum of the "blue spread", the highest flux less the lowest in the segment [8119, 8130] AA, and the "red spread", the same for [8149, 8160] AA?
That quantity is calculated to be 6.74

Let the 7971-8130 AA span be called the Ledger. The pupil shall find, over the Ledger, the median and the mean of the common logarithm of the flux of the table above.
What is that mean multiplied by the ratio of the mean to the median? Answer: 1.94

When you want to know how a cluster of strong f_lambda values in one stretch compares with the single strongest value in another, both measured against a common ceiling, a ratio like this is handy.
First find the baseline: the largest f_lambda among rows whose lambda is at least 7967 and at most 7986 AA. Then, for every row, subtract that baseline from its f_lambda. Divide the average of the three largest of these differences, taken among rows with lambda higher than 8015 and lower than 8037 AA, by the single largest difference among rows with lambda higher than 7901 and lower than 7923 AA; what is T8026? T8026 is -1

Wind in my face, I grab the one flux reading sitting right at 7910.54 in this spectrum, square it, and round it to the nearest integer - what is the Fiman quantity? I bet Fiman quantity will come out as 5657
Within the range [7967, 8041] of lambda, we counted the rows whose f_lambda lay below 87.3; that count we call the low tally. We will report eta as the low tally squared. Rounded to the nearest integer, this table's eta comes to 361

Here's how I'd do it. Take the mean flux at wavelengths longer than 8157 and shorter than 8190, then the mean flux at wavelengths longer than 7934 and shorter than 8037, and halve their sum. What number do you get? 86.0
